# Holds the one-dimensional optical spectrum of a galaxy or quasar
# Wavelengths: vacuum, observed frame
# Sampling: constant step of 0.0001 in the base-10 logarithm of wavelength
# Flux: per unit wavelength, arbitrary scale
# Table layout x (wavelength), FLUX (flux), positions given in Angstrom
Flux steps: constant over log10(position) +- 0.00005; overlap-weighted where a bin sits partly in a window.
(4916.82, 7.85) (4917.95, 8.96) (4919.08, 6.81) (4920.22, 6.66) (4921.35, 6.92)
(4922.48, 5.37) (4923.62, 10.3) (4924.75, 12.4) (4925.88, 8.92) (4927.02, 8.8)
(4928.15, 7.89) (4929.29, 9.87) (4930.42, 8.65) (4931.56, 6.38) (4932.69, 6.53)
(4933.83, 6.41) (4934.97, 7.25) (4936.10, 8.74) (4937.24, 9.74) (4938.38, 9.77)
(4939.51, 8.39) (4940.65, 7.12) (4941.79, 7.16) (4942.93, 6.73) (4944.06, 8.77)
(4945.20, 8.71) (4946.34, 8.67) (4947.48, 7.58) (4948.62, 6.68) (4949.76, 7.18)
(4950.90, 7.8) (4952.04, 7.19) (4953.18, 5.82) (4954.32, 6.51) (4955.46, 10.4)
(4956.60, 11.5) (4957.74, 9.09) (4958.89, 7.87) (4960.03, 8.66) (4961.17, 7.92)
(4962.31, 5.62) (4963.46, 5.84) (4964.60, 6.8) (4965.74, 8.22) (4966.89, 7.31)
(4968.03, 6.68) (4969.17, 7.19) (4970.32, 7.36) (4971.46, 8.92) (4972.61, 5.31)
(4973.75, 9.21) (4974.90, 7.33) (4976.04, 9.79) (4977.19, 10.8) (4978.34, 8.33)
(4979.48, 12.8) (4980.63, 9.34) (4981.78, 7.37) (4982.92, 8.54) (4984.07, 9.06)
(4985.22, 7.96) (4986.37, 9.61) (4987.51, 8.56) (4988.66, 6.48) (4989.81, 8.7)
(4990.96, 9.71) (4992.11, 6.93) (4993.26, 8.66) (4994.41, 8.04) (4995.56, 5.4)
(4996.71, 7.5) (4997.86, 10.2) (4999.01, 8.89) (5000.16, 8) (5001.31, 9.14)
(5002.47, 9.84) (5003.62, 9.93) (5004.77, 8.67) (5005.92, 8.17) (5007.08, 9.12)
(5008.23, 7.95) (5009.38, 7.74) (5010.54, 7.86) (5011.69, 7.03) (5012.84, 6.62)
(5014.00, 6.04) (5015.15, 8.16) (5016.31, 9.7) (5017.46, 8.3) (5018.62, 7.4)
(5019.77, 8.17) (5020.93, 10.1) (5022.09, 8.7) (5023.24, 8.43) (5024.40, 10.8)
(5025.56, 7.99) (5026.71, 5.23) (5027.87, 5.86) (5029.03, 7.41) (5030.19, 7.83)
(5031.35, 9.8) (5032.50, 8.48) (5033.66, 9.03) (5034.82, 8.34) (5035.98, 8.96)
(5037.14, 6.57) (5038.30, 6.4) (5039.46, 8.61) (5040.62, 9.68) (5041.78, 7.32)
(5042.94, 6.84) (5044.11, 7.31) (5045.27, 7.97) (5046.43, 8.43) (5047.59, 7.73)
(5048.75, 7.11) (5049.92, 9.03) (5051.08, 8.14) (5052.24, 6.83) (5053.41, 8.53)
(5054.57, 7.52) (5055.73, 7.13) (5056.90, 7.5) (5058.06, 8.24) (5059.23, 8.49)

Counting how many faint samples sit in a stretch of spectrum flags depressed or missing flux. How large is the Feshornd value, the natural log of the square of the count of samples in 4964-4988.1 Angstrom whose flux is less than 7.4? 4.2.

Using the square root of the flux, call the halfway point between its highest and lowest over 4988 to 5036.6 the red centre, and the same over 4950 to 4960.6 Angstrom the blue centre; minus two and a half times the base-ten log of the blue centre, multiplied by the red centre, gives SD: -3.22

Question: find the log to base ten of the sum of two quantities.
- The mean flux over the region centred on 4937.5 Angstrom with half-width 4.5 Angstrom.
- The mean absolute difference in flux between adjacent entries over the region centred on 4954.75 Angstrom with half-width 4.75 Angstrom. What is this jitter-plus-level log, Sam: 0.99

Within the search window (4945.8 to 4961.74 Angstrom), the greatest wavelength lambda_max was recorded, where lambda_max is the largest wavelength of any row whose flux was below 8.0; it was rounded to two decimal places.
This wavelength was 4961.17 Angstrom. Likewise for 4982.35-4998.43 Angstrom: 4996.71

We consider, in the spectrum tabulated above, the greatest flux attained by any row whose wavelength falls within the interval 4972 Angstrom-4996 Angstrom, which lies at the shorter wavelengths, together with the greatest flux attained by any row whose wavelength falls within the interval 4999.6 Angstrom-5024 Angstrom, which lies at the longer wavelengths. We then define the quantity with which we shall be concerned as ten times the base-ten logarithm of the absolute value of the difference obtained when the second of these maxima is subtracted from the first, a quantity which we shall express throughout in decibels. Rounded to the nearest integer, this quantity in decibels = 4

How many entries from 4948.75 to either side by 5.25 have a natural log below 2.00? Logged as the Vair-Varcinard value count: 4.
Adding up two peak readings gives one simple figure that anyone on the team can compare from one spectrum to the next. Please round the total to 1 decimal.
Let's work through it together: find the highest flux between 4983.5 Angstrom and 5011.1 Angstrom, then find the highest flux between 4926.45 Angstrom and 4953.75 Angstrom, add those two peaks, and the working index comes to 20.1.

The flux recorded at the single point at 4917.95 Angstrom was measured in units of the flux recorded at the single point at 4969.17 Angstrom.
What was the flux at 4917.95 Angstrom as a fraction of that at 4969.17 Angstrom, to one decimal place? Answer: 1.2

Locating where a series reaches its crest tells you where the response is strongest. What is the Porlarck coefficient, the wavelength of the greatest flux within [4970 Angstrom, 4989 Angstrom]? 4979.48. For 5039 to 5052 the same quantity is 5040.62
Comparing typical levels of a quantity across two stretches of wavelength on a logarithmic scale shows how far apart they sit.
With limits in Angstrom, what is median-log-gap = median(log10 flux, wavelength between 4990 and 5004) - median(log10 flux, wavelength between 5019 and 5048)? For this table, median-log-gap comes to 0.03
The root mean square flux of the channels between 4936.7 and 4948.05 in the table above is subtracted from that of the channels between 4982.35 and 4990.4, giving 0.1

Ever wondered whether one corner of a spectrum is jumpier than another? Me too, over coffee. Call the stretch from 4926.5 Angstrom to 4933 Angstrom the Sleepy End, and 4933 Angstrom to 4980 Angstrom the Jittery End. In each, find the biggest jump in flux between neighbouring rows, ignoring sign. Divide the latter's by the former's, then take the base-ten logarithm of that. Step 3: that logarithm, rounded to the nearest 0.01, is 0.29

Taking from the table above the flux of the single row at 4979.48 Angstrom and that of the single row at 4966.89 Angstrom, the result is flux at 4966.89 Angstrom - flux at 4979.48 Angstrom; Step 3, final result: -5.5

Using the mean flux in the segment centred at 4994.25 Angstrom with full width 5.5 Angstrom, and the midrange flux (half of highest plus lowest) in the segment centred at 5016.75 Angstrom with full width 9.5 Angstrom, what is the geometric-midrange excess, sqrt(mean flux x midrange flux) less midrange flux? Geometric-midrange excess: -0.39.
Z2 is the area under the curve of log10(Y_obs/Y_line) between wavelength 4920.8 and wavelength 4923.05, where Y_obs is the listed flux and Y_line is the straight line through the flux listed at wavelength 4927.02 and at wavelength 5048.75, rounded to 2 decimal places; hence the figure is -0.37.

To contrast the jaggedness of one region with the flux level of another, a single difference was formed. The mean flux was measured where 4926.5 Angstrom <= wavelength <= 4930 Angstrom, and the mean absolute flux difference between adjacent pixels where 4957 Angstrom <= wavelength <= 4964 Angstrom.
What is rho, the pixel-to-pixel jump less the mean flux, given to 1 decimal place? -7.8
